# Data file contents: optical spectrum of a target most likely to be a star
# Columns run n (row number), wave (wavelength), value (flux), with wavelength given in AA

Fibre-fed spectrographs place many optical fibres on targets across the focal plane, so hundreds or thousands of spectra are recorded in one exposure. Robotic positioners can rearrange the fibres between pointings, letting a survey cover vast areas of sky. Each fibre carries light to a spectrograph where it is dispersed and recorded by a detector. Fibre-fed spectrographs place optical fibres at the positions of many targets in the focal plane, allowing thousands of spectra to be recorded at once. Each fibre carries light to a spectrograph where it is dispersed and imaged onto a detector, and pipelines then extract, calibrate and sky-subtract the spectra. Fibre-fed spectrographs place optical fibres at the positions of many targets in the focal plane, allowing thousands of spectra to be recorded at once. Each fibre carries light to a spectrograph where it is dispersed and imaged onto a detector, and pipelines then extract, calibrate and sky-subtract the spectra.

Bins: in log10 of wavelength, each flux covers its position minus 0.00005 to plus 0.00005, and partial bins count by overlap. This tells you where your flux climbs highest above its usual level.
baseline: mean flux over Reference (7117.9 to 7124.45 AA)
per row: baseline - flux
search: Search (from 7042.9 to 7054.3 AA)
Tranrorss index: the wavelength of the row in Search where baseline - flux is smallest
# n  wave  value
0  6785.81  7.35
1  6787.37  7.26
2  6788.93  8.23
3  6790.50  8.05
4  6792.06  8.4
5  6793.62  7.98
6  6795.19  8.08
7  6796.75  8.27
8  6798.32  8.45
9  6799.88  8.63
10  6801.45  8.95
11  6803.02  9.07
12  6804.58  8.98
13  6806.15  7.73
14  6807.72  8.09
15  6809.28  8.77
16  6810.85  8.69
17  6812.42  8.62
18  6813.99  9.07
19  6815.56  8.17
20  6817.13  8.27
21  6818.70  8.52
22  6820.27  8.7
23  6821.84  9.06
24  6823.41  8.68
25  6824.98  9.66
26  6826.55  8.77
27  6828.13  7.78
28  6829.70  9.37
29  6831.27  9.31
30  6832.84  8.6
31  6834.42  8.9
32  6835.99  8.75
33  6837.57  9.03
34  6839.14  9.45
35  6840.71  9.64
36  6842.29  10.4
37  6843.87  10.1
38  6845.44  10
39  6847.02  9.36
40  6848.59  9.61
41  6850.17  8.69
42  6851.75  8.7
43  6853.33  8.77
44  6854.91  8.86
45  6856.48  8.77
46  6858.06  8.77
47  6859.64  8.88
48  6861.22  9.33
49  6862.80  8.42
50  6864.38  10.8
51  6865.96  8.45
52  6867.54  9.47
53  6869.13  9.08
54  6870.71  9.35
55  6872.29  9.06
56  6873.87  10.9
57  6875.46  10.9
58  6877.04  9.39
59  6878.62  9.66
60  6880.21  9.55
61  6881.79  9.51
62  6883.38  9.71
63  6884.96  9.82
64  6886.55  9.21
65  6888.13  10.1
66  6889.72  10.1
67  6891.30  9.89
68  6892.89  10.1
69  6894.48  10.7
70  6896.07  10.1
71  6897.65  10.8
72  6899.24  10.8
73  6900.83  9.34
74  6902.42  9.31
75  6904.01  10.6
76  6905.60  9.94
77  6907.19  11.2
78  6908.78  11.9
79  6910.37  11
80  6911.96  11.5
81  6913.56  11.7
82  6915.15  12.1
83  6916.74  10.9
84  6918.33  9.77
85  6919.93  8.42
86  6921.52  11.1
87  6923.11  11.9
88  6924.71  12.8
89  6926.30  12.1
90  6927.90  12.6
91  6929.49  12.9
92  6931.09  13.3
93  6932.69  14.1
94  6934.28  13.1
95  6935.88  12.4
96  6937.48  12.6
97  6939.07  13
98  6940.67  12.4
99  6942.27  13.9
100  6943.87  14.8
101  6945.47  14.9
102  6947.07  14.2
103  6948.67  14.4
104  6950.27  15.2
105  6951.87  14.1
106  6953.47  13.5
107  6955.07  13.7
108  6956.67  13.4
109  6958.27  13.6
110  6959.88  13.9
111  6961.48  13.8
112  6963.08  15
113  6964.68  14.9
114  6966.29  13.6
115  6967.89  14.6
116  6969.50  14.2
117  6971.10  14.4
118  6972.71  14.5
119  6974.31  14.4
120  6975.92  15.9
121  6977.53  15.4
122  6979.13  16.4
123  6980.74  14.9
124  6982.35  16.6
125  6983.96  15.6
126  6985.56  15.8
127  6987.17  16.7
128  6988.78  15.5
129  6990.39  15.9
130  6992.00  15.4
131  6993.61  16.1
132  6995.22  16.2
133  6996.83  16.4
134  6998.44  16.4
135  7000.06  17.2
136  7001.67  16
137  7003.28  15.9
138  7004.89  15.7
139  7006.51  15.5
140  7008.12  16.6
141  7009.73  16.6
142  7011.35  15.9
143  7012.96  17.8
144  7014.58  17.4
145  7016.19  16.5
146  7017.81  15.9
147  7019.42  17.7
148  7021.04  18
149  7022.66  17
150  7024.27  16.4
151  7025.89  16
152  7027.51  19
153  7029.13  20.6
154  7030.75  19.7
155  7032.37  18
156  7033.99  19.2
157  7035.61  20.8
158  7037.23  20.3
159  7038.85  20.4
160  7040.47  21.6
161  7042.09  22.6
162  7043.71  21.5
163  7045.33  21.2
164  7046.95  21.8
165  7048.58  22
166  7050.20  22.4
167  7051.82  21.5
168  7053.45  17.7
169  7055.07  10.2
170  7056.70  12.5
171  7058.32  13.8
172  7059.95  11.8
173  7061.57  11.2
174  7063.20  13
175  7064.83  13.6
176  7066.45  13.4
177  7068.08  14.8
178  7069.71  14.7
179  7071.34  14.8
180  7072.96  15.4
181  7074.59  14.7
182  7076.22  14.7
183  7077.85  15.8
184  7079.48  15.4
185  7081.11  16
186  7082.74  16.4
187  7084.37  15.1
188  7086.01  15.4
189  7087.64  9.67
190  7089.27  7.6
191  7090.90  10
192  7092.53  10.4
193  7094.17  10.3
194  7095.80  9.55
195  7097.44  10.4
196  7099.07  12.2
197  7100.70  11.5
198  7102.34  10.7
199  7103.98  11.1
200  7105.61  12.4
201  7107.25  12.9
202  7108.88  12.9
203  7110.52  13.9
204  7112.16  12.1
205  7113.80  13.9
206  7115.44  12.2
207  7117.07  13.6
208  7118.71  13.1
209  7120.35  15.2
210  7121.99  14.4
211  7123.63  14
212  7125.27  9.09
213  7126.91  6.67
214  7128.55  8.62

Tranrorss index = 7050.20 AA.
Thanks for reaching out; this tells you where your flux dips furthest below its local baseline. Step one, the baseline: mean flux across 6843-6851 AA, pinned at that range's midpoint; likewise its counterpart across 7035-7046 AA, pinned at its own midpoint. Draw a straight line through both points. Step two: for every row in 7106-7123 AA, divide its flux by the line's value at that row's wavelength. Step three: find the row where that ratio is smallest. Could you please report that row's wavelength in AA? 7112.16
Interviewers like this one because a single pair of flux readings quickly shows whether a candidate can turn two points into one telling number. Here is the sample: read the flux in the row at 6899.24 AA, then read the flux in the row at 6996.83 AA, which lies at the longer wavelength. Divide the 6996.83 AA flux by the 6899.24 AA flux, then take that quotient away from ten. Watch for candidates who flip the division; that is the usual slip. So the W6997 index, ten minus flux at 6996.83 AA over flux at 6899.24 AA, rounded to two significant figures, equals 8.5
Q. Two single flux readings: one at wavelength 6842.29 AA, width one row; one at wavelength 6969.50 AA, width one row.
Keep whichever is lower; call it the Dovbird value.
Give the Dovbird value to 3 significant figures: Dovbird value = 10.4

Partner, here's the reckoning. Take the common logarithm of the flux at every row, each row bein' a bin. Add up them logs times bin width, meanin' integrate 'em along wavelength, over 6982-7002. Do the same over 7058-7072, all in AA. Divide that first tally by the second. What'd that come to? 1.53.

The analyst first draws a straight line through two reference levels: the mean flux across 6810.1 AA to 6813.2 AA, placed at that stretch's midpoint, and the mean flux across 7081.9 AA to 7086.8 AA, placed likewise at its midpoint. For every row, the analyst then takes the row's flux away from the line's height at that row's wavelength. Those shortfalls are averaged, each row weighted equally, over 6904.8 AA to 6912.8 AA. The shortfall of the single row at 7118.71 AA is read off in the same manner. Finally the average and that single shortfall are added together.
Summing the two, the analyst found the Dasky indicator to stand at 3.4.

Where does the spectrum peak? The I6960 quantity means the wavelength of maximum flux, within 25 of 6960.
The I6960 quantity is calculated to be 6982.35 AA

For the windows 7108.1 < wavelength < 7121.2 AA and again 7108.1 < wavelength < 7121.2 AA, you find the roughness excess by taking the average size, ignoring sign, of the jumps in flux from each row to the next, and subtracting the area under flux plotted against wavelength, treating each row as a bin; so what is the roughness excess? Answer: -174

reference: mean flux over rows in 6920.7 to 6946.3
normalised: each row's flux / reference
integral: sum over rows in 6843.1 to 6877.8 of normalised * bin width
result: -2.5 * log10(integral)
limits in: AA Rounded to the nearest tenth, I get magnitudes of -3.5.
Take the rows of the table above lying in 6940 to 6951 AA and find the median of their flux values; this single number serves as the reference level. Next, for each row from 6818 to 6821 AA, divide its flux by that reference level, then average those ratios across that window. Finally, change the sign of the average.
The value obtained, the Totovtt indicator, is -0.60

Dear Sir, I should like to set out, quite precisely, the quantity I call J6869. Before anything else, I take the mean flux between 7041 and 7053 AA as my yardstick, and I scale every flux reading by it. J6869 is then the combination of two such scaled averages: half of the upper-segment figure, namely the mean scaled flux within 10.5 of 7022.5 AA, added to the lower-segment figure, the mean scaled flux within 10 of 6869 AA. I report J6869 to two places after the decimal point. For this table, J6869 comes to 0.84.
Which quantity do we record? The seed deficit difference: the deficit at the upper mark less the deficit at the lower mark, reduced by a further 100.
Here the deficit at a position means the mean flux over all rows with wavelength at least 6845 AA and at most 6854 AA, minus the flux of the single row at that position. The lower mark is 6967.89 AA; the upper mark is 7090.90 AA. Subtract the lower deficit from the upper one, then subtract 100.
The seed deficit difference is -95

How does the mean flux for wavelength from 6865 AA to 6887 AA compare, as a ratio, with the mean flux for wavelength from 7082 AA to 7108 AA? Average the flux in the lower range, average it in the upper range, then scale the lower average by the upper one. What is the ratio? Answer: 0.83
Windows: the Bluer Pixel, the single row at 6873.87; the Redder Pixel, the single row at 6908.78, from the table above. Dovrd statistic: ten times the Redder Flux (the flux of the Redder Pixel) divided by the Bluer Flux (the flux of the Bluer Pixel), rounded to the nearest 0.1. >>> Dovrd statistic 10.9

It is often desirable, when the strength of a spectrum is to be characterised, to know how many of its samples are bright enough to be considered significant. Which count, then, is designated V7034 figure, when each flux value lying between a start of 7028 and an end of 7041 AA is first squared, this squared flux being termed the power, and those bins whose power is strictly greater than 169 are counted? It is 8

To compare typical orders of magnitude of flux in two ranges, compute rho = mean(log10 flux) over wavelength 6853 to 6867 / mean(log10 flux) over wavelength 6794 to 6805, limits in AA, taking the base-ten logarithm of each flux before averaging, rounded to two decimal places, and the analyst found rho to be 1.02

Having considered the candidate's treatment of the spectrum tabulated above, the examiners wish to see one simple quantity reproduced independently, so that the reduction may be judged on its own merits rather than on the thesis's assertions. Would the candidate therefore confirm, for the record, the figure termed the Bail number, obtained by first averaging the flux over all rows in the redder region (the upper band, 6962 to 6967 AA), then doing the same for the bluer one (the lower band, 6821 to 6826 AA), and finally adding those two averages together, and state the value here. 24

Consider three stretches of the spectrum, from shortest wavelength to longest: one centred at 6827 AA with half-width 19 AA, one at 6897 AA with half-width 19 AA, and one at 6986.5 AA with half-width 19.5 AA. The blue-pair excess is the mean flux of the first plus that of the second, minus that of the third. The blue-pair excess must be 4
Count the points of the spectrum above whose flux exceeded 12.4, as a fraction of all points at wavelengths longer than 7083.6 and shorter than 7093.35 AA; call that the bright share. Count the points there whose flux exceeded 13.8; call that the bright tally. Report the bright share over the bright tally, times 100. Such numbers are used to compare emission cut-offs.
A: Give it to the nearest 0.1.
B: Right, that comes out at 16.7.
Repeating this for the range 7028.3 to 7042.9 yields 11.1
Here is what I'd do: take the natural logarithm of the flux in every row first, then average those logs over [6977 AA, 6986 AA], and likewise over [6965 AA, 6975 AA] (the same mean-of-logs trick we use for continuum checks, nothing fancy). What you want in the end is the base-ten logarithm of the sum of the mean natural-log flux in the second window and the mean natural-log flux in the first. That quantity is 0.73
